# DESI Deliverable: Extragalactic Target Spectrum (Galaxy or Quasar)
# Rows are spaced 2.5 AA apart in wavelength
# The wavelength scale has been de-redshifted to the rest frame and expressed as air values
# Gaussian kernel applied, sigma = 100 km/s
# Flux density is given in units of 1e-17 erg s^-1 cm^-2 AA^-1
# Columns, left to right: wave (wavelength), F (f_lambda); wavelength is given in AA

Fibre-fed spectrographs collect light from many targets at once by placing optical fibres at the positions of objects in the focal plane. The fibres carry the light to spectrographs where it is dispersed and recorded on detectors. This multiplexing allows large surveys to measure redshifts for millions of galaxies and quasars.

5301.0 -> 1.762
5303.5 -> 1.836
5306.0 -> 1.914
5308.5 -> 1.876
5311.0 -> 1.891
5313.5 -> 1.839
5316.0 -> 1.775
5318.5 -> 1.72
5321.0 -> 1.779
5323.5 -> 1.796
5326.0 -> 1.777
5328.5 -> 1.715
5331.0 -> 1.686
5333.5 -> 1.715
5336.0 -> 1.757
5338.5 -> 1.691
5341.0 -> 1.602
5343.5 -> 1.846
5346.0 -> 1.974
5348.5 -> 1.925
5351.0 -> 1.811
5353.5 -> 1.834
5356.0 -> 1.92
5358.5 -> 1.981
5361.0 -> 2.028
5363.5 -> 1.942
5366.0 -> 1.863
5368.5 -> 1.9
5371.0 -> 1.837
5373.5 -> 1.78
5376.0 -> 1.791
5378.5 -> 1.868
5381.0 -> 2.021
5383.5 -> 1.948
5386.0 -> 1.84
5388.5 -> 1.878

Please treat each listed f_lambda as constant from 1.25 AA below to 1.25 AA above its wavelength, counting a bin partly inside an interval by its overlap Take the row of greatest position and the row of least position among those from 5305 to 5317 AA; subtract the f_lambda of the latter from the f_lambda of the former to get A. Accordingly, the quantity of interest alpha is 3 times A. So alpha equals -0.42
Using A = -0.14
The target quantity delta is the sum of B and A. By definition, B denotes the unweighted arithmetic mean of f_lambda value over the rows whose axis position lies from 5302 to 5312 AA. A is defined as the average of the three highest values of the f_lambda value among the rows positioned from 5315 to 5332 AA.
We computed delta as 3.66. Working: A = 1.78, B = 1.88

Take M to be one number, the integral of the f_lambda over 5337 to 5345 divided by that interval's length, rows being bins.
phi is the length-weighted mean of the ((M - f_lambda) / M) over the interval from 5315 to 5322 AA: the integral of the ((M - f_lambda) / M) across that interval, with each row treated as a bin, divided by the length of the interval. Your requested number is -0.020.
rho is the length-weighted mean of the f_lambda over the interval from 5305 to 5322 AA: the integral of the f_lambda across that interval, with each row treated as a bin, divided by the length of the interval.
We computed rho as 1.83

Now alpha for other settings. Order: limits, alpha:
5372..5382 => 0.72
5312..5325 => -0.13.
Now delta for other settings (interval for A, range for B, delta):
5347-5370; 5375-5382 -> 3.88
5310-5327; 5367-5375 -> 3.68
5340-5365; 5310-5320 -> 3.80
